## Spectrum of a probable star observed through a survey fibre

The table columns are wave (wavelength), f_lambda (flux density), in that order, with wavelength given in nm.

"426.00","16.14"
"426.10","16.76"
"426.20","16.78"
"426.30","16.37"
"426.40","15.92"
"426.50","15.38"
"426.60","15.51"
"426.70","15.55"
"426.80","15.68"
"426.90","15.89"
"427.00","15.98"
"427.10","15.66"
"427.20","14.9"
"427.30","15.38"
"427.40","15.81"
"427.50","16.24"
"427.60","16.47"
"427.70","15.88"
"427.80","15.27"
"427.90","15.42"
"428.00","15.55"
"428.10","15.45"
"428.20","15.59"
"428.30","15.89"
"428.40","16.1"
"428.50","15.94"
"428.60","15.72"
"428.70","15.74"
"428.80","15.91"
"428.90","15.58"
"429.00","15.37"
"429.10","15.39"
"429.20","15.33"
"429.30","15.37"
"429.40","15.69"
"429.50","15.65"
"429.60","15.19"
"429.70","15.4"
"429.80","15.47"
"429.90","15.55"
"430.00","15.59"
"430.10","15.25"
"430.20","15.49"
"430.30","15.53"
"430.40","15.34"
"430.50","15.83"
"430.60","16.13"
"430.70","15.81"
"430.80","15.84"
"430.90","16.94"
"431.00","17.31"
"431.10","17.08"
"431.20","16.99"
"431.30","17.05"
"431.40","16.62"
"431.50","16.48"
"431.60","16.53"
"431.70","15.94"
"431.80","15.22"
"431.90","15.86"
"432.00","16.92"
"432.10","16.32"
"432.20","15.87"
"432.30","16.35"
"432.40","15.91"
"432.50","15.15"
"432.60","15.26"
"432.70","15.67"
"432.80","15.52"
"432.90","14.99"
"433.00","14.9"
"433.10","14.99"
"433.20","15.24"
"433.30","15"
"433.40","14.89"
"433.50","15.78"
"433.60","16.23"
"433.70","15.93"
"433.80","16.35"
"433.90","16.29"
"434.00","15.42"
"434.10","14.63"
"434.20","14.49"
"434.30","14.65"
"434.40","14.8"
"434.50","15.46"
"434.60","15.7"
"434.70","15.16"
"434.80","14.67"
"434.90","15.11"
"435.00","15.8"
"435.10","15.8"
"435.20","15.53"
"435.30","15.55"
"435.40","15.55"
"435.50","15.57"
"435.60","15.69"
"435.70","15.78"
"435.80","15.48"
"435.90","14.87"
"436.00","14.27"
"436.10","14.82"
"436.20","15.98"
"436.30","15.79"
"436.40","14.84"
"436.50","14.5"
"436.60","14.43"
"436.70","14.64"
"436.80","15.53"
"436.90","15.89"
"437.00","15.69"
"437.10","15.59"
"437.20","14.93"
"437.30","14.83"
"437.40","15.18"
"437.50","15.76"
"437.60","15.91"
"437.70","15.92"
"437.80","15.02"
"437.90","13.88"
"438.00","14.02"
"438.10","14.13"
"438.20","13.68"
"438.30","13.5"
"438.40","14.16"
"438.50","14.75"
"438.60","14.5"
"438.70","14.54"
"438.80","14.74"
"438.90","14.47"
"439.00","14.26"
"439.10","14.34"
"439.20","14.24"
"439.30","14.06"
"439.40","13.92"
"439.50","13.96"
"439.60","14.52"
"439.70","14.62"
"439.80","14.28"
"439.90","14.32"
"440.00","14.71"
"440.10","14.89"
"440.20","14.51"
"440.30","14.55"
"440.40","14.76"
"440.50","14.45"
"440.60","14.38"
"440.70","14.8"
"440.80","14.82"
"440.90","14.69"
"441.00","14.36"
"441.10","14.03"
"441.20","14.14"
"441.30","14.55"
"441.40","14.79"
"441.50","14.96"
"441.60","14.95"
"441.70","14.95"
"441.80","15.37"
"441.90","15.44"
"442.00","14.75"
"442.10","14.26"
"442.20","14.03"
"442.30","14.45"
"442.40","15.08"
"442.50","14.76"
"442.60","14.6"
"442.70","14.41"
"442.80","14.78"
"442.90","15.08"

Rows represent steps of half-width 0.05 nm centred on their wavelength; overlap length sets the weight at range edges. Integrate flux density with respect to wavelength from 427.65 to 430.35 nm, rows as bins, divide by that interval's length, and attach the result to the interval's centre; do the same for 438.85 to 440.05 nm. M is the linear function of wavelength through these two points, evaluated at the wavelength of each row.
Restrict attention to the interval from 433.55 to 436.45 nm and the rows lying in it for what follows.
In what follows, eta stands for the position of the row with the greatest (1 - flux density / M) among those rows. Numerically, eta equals 436.00 nm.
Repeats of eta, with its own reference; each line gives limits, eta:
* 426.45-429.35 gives 427.20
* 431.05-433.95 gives 433.00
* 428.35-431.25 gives 429.60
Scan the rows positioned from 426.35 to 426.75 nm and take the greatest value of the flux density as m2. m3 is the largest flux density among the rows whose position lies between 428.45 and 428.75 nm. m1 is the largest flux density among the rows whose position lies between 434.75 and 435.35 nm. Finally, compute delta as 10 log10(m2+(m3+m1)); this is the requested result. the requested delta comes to 16.8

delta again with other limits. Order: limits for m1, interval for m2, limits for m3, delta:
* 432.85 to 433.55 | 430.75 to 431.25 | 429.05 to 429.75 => 16.9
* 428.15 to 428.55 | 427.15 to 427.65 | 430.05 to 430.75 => 16.9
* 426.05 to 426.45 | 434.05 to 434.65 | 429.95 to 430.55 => 16.8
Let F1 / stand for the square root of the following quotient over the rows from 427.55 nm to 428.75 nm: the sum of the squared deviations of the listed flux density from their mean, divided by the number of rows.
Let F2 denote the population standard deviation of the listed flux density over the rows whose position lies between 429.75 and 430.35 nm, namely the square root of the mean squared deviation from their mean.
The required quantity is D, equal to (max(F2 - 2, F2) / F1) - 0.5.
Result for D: -0.15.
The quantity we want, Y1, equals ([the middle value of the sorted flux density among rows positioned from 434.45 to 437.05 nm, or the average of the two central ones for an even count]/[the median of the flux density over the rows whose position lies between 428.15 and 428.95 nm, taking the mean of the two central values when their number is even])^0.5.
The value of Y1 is 0.99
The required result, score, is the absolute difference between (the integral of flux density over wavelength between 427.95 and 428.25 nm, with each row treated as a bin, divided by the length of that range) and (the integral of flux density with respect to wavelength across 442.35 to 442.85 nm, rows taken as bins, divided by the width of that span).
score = 0.8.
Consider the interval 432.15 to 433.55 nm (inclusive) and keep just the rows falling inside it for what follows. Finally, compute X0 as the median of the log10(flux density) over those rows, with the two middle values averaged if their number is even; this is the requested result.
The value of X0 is 1.18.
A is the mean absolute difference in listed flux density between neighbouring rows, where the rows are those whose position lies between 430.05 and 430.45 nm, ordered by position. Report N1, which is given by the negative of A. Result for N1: -0.16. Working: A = 0.16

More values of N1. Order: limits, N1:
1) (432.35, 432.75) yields -0.43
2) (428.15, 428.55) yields -0.22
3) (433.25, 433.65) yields -0.48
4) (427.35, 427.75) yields -0.42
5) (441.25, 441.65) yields -0.14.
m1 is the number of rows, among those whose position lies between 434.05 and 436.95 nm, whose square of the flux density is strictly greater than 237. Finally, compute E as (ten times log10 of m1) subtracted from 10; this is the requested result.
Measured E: -1.8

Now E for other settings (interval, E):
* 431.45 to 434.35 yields -2.3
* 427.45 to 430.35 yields -3.4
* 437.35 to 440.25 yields 5.2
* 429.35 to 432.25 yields -4.0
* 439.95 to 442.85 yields 10.0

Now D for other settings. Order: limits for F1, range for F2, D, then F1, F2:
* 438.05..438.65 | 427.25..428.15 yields 0.40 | 0.43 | 0.39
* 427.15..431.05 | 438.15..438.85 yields 0.53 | 0.45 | 0.47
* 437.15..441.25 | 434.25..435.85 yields 0.23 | 0.52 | 0.38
